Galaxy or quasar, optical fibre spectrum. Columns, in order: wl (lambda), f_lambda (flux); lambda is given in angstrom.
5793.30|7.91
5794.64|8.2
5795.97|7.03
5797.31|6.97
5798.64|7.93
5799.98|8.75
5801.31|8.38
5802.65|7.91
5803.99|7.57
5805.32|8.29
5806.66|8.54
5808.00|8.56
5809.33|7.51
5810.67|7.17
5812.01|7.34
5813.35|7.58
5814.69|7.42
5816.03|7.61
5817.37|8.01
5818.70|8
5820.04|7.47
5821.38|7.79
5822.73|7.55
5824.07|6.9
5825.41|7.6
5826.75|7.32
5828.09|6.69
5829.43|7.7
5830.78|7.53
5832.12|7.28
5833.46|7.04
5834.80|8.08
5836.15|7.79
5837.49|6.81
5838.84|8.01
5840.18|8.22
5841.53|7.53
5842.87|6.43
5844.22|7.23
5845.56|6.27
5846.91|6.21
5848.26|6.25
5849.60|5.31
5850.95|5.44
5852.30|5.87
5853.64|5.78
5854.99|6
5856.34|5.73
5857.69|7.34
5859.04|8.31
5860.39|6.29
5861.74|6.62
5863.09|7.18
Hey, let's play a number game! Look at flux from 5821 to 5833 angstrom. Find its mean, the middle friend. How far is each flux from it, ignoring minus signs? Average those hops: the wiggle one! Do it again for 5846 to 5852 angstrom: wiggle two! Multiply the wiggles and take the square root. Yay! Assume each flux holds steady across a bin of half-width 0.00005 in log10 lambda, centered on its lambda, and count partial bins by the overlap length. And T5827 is 0.35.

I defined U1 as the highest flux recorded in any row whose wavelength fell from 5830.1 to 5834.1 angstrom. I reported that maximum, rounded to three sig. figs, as 7.53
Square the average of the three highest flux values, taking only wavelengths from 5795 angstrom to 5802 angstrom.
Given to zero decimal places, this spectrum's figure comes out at 70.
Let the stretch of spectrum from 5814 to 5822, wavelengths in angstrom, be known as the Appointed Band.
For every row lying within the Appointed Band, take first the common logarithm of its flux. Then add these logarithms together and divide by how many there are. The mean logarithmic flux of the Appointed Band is 0.89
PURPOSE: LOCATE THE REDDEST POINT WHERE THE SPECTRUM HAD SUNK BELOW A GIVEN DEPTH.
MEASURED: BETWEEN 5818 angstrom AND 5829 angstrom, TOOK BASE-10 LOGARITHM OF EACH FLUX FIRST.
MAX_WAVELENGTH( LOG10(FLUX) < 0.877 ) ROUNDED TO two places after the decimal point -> 5828.09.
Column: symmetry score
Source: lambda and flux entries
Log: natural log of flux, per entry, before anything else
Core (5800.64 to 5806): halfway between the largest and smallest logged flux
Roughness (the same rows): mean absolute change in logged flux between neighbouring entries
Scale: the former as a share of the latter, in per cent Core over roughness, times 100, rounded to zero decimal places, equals 3234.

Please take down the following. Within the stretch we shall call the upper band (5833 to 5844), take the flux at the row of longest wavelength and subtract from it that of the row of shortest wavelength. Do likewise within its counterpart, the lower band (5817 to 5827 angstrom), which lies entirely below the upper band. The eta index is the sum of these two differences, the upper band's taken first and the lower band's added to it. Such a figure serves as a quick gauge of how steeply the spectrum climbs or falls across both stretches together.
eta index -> -1.3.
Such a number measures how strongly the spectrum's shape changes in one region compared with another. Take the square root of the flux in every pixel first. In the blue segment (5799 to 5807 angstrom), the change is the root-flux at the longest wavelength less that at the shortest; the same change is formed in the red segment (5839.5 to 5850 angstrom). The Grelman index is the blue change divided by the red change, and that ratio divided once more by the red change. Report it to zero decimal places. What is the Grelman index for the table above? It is 0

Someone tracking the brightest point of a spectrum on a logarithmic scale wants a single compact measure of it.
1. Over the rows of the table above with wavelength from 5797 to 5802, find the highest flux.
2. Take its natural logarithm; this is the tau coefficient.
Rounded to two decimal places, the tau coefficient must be 2.17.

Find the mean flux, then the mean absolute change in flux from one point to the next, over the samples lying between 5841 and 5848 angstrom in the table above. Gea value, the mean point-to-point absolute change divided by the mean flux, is 0.11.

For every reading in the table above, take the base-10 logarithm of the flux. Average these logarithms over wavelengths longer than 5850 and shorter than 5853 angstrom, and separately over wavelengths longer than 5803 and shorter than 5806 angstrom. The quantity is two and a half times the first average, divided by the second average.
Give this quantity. 2.1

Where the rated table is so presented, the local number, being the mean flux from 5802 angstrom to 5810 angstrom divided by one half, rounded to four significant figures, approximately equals 16.13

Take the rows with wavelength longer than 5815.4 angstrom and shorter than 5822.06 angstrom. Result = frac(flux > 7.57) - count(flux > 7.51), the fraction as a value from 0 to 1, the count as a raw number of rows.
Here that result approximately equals -3.2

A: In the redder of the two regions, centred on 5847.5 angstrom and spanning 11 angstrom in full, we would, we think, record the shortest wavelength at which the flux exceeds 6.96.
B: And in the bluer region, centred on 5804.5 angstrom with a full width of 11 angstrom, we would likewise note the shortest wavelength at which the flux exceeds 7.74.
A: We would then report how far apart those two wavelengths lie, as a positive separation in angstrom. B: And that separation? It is 44.2 angstrom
